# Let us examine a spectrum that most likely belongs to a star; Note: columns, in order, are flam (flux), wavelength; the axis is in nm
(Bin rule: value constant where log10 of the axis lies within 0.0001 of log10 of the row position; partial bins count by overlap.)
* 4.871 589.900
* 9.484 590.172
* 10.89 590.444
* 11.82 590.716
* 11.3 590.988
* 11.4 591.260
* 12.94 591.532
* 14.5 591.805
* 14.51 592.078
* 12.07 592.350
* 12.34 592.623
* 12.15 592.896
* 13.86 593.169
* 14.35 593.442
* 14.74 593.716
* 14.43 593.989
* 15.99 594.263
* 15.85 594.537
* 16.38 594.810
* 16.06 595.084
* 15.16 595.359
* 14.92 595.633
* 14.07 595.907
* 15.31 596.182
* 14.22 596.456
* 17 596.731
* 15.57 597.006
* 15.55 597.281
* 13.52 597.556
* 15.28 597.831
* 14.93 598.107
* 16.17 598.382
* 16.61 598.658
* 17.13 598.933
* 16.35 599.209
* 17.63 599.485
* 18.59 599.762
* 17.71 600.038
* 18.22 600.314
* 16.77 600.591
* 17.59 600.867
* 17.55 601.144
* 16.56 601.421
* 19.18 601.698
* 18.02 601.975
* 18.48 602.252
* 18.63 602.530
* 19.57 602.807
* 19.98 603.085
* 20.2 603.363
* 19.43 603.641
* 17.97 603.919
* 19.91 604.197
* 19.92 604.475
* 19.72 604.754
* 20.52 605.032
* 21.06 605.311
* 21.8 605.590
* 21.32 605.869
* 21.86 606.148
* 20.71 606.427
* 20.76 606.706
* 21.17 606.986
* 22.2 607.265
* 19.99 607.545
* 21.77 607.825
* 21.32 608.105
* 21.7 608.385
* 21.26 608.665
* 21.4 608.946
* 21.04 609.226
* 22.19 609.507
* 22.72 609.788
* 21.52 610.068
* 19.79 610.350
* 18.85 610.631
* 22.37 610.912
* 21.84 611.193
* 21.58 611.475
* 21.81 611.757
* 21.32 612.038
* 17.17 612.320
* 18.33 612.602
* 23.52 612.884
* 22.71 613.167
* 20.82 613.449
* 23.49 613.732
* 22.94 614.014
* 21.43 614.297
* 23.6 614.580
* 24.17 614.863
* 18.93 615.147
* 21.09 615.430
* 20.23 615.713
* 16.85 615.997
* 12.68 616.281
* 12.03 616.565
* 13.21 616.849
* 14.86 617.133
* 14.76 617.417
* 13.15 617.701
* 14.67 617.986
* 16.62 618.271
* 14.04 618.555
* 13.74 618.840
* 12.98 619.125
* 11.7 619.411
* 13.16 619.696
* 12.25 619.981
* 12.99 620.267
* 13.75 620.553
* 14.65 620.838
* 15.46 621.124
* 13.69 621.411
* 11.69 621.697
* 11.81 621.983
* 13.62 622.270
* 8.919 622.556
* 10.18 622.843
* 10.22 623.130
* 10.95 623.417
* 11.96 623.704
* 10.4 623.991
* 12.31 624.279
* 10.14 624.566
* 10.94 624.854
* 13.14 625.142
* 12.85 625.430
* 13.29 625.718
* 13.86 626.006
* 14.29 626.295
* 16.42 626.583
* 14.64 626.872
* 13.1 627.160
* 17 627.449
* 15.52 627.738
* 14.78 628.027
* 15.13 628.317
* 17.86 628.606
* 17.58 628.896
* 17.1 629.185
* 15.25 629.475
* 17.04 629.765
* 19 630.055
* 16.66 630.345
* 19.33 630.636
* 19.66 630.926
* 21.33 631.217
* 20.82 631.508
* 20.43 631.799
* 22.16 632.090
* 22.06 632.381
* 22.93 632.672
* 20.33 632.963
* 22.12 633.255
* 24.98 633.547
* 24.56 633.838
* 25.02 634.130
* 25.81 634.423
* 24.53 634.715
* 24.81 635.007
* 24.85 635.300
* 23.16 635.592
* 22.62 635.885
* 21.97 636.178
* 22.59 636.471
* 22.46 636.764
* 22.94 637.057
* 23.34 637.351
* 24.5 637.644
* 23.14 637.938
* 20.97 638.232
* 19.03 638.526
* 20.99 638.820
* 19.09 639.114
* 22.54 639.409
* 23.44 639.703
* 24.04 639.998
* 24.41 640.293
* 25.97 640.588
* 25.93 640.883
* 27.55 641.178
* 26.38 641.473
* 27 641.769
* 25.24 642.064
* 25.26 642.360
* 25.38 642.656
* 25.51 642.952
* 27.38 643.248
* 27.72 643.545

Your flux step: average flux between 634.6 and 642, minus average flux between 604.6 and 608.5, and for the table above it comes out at 2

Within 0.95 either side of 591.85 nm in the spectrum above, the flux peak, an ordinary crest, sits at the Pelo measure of 592.078 nm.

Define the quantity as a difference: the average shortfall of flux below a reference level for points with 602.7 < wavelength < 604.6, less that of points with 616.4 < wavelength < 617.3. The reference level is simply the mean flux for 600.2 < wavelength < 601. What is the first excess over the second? -6.2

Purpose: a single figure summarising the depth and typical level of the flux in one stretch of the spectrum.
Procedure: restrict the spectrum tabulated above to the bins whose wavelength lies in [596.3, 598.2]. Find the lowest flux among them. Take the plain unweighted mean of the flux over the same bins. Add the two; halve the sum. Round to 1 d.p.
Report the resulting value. 14.3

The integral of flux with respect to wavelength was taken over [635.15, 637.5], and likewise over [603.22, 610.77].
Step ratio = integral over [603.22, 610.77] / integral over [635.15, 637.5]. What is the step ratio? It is 2.9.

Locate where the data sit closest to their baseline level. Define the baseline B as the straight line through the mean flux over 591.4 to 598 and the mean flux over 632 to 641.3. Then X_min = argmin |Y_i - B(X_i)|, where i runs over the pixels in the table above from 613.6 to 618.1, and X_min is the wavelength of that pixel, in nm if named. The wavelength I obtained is 615.147 nm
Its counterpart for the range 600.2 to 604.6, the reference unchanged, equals 601.421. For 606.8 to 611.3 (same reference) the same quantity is 610.631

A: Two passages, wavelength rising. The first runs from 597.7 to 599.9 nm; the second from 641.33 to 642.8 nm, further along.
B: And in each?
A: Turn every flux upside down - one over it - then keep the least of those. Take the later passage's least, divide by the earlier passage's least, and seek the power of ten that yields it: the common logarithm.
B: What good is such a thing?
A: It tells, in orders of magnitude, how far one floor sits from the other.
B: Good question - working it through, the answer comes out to -0.16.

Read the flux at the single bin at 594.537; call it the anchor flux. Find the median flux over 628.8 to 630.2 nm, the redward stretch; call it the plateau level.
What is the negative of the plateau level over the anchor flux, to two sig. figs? -1.1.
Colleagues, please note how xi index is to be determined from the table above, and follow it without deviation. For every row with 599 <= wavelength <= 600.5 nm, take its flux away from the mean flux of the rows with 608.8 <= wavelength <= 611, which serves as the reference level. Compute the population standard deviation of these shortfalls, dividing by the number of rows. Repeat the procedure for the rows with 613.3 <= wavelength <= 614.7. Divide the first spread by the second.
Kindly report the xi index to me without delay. 0.68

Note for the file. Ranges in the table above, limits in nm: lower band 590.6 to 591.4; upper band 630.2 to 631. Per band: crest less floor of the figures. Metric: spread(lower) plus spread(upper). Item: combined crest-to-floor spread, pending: 3.5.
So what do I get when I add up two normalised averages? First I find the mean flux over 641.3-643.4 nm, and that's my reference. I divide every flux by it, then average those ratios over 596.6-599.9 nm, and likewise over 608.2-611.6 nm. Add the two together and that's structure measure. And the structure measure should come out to 1.44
